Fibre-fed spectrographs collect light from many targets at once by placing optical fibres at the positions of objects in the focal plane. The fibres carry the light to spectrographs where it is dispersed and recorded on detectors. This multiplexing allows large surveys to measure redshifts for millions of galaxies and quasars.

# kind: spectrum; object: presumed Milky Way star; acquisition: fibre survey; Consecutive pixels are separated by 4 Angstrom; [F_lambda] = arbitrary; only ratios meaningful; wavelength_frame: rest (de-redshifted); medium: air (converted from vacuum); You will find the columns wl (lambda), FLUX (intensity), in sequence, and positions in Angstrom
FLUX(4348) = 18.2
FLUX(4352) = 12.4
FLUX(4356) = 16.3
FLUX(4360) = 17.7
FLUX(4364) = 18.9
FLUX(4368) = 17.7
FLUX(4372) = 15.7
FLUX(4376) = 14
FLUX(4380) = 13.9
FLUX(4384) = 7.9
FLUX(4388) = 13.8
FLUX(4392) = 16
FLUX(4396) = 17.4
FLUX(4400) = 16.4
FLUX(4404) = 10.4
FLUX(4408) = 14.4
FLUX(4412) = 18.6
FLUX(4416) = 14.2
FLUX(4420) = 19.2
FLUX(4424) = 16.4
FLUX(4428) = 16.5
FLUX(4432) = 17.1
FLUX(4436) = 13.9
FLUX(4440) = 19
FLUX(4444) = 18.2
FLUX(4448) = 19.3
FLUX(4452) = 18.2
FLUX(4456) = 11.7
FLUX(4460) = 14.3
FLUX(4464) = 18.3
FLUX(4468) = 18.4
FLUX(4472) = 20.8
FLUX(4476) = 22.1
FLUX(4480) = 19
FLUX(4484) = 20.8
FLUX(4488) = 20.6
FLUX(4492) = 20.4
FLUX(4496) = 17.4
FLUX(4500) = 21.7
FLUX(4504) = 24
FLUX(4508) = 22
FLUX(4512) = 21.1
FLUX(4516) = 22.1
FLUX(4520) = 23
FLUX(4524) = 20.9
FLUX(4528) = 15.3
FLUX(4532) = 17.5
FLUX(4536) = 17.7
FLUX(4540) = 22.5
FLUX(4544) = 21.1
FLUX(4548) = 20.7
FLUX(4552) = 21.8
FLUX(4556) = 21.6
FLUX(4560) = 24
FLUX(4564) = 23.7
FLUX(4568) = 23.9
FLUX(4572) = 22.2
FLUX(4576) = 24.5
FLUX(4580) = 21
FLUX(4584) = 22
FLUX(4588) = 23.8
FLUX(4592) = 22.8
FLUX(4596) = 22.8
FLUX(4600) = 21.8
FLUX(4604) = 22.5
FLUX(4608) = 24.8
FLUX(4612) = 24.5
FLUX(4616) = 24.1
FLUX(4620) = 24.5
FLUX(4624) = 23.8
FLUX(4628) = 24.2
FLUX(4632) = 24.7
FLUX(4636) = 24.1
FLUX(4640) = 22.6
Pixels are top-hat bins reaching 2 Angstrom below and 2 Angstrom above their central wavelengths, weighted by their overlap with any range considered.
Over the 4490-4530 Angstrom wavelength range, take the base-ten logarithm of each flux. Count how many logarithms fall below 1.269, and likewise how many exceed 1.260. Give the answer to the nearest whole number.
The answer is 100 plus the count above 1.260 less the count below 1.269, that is 106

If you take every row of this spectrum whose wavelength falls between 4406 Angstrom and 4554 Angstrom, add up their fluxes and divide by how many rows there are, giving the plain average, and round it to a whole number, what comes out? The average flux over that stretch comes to 19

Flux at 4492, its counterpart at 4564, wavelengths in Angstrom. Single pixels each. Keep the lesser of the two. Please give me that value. 20.4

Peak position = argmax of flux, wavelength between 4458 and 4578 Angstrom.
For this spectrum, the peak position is 4576 Angstrom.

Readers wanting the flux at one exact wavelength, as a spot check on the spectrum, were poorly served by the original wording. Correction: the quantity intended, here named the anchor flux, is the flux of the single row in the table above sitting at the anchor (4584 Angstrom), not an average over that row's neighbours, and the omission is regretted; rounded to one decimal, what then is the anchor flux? 22.0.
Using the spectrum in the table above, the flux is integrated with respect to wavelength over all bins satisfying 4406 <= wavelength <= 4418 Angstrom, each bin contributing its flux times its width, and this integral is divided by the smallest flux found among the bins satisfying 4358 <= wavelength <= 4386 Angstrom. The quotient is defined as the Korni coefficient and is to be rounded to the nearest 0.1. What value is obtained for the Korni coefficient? 23.9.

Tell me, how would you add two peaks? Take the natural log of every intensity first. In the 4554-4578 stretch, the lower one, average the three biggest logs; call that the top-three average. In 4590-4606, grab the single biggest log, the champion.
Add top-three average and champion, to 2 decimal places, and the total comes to 6.31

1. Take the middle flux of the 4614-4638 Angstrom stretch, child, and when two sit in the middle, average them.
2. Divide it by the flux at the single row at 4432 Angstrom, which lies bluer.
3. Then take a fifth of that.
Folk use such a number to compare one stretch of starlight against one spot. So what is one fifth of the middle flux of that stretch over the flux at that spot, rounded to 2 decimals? 0.28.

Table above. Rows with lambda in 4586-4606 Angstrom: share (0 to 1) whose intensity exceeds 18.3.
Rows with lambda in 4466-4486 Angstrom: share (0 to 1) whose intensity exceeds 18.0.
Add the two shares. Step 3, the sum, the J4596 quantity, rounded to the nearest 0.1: 2.0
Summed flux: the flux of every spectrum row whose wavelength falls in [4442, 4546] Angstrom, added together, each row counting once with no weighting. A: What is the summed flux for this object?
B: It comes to 508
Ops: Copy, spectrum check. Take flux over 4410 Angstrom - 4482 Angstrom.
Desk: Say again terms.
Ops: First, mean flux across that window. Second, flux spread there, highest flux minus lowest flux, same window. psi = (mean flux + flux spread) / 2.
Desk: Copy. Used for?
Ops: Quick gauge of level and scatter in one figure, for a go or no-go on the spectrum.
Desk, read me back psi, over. 14.0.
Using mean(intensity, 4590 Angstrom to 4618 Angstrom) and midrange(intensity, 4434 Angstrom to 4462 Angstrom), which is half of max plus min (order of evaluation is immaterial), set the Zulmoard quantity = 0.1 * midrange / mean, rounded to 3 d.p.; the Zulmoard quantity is 0.066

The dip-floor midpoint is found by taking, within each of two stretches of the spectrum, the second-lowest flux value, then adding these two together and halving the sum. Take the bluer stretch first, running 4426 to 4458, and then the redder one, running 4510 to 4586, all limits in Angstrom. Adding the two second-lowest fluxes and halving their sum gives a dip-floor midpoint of 15.7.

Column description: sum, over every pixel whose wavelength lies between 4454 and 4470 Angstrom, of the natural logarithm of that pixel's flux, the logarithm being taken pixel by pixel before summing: 10.9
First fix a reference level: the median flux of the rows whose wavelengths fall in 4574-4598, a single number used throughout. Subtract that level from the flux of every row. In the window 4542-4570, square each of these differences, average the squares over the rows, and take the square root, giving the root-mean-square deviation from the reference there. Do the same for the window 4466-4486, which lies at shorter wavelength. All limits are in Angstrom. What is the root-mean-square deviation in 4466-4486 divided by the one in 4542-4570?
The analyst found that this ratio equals 2.1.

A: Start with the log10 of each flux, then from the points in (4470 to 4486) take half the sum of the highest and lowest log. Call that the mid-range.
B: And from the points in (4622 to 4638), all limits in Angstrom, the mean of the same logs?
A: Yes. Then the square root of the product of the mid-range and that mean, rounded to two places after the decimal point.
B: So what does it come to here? 1.35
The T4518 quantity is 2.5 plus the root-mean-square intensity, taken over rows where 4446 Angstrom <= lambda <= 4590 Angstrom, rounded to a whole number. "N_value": 23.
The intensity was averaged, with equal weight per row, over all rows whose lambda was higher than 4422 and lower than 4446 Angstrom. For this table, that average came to 17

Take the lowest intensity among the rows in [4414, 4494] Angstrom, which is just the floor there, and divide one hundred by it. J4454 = 8.5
